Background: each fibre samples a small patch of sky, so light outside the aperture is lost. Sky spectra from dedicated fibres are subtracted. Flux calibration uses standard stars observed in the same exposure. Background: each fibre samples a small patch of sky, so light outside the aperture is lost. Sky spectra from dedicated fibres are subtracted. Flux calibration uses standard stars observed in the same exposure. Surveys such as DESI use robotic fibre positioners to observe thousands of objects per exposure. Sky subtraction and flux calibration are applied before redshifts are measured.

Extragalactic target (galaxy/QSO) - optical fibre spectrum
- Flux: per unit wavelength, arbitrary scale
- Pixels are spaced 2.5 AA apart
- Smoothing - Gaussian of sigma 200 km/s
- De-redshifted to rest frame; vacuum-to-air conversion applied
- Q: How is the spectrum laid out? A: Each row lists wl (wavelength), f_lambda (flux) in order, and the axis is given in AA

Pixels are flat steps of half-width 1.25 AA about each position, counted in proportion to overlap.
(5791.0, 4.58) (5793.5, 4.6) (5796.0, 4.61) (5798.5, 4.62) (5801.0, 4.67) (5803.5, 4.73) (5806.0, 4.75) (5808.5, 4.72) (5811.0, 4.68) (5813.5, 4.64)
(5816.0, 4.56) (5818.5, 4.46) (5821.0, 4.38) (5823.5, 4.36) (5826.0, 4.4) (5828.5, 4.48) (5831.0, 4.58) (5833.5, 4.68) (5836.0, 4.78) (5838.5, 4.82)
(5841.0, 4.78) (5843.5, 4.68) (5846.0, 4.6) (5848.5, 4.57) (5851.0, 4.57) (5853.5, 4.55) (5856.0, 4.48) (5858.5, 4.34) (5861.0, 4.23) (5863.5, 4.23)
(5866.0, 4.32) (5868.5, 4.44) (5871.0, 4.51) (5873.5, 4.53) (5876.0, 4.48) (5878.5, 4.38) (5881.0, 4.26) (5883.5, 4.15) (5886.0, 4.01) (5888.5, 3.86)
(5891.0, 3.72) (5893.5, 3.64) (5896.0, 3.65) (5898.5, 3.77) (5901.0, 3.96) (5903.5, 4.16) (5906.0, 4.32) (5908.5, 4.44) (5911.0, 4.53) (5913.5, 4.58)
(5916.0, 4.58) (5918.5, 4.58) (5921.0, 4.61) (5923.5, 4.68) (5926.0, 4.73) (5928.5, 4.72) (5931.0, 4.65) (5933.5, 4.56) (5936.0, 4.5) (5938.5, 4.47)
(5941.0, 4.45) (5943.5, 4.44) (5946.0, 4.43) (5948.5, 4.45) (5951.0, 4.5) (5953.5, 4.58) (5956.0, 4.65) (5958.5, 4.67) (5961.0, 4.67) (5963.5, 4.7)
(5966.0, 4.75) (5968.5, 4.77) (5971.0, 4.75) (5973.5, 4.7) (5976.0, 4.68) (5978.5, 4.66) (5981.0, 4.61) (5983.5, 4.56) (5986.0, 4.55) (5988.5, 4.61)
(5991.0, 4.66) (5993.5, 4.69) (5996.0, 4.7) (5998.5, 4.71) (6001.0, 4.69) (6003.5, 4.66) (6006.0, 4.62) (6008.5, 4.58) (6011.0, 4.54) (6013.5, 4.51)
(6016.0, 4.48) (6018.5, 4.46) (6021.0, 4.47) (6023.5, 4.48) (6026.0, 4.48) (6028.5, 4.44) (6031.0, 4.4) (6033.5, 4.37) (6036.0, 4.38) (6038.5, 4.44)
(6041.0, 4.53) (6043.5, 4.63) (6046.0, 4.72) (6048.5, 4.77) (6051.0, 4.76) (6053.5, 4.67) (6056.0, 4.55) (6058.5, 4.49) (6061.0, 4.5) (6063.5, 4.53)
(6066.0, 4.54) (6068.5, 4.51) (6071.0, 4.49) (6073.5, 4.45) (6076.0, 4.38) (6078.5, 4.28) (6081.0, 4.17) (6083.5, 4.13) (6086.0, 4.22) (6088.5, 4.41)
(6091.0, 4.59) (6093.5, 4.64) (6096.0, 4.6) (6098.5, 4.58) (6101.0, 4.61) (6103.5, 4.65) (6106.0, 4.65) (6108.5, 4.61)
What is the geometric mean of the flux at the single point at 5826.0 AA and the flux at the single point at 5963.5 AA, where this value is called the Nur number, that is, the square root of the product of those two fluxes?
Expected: 4.5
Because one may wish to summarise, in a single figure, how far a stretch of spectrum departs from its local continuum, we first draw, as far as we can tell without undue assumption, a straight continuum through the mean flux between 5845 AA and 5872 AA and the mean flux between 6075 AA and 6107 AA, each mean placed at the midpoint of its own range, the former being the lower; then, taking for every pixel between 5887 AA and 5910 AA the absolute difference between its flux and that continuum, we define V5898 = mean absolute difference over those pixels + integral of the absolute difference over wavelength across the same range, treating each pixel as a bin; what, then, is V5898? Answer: 12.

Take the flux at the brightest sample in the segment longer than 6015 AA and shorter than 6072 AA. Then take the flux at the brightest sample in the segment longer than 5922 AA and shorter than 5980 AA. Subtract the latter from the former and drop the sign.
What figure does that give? 0.00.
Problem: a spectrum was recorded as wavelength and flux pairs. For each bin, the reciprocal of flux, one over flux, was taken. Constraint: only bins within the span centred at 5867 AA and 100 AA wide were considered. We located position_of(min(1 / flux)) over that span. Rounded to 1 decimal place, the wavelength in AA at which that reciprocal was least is 5838.5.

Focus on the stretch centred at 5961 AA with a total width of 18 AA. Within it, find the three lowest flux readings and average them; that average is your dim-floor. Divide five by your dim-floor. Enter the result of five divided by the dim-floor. 1.08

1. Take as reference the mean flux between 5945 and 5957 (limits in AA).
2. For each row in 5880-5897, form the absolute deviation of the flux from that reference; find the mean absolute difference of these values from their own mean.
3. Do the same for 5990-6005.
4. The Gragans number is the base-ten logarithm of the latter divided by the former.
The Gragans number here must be -1.1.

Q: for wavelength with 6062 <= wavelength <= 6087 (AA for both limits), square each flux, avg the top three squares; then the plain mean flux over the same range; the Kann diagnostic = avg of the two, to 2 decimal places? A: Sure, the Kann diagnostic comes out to 12.43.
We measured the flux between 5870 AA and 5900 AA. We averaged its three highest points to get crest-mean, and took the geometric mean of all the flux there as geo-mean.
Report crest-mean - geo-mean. 0.44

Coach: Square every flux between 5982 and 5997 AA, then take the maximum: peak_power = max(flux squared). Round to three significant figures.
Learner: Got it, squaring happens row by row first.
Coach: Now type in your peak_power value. 22.1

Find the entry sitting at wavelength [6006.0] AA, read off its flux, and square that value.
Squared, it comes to 21.3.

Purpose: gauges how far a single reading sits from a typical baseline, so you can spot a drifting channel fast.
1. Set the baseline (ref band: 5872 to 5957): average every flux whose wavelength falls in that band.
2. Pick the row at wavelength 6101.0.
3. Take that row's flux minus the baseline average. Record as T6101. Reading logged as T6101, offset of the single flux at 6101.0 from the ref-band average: 0.26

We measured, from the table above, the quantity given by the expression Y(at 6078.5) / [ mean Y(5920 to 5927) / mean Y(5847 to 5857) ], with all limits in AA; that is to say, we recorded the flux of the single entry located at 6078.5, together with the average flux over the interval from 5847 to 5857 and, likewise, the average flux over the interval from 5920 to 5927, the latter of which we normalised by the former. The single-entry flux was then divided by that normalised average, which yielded 4.2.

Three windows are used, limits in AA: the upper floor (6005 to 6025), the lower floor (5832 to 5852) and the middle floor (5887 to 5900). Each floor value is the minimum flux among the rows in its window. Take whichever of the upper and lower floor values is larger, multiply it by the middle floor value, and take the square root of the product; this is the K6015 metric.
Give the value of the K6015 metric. 4.08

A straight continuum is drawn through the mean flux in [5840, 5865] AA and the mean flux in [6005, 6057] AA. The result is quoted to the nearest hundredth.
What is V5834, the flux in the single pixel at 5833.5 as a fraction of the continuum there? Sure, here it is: 1.04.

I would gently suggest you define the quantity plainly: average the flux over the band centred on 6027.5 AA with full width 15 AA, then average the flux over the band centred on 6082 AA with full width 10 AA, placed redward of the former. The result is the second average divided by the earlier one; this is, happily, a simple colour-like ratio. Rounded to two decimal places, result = 0.95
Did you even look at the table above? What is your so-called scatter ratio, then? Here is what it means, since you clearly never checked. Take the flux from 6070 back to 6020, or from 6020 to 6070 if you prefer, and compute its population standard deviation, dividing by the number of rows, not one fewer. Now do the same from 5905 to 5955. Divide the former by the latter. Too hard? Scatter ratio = 1.1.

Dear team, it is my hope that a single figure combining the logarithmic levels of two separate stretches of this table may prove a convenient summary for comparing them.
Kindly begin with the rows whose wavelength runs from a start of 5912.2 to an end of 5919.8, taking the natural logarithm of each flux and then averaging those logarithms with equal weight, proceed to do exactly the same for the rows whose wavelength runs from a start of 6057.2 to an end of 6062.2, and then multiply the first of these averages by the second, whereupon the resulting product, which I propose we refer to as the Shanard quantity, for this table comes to 2.287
